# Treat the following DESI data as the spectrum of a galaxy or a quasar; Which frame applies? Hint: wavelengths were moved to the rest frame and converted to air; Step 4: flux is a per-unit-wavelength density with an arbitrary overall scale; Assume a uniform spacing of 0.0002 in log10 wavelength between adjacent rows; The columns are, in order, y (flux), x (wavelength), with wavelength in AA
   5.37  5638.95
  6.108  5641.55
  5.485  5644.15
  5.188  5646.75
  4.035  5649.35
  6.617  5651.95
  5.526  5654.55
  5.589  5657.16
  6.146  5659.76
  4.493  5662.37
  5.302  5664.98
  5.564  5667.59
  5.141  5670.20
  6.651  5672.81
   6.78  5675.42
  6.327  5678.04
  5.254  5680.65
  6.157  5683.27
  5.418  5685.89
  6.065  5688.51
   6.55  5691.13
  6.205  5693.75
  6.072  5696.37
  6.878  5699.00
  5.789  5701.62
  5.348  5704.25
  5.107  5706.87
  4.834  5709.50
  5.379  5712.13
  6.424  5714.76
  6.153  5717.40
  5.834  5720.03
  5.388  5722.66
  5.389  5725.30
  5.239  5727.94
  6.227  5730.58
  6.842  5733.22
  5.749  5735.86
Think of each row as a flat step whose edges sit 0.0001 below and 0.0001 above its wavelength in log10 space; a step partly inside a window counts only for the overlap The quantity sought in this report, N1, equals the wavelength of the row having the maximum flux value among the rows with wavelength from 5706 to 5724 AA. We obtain 5714.76 AA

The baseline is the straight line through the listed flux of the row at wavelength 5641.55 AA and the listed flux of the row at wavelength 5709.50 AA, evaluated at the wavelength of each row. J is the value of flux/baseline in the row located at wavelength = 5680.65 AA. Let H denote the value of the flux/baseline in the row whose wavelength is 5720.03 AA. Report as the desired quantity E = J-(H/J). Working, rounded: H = 1.26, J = 0.98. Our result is -0.3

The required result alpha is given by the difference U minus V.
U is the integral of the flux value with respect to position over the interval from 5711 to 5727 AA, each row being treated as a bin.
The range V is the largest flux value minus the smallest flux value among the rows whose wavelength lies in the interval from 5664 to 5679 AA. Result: 90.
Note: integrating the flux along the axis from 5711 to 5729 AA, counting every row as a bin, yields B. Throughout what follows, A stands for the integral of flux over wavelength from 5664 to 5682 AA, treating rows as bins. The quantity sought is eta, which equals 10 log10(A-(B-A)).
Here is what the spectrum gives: 20.4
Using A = 105.7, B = 102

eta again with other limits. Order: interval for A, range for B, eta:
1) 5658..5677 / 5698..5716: 20.6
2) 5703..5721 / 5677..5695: 19.7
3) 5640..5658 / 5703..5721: 19.9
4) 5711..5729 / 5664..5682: 20.0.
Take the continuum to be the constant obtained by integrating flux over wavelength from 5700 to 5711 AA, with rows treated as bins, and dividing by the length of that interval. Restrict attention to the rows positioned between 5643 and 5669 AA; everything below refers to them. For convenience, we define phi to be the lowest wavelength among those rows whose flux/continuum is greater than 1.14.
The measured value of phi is 5651.95 AA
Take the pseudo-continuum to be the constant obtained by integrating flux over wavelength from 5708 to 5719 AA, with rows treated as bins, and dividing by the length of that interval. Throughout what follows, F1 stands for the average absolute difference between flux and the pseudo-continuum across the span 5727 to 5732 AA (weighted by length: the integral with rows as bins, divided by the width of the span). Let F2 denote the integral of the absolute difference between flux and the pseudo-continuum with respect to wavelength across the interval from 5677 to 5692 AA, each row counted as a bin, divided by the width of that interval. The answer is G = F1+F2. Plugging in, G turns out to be 1.01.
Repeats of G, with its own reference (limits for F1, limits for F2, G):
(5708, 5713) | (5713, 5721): 1.06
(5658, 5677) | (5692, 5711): 1.24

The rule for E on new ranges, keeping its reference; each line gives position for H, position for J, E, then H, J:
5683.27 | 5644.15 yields -0.4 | 1.16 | 0.91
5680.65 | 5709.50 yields 0.0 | 0.98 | 1.00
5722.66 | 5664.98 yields -0.3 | 1.17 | 0.94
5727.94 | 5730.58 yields 0.6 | 1.17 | 1.40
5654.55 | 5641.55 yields 0.1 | 0.94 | 1.00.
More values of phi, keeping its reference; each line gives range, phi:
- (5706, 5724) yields 5714.76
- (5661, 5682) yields 5672.81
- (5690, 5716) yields 5691.13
